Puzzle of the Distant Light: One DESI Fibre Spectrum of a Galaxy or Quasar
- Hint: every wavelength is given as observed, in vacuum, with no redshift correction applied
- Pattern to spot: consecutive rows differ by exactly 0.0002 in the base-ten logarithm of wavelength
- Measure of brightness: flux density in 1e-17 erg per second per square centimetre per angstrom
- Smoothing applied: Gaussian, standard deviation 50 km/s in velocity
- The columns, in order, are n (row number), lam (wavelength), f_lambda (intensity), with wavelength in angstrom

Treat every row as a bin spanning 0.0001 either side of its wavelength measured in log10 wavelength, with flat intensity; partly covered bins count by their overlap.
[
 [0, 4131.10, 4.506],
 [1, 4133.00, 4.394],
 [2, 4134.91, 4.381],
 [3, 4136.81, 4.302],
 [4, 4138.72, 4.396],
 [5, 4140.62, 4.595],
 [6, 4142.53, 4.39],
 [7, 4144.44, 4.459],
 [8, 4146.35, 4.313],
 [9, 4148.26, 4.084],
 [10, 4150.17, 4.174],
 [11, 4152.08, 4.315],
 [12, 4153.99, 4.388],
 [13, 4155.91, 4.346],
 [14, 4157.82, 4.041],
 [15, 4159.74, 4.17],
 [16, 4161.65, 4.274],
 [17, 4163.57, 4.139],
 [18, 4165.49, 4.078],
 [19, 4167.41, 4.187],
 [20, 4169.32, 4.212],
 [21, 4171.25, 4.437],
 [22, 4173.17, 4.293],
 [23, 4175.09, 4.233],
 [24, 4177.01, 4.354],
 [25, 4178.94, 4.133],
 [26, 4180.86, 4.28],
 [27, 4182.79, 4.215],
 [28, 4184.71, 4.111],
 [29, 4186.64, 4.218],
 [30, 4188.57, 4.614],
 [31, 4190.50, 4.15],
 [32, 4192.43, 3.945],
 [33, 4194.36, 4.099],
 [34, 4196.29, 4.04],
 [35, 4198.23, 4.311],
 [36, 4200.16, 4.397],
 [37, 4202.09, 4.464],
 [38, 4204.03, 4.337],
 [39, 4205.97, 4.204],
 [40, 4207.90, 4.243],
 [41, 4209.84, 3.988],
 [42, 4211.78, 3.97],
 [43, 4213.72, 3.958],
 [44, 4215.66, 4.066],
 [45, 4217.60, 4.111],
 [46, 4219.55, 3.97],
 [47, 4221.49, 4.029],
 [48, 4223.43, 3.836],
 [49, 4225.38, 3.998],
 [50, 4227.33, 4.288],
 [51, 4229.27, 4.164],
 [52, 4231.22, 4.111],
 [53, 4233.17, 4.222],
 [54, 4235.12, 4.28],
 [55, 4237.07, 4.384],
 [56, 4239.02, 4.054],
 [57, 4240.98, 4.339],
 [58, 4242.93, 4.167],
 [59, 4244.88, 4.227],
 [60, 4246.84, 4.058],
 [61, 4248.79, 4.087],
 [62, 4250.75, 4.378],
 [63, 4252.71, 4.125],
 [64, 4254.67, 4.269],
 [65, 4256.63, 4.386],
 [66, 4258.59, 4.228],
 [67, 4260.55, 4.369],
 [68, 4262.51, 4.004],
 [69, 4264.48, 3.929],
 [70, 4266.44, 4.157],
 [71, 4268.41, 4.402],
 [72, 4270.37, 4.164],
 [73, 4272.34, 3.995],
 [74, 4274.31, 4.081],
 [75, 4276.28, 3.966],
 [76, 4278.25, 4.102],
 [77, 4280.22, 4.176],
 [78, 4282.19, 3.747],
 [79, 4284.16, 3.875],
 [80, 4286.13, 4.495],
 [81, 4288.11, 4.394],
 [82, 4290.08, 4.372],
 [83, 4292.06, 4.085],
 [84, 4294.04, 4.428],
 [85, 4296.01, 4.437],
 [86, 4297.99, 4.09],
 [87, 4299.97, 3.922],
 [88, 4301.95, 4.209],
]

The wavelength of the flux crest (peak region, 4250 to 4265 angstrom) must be 4256.63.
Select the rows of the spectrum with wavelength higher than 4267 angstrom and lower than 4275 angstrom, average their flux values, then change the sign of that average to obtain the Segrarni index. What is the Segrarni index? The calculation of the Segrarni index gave -4.16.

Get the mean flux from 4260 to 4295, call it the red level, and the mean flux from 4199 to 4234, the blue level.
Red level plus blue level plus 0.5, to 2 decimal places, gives 8.78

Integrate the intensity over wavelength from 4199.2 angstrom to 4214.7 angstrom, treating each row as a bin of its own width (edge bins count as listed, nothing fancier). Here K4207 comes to 65.0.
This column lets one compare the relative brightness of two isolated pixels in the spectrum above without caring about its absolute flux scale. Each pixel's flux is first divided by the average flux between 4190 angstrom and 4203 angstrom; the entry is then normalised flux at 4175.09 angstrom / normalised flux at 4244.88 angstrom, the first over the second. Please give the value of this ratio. 1.00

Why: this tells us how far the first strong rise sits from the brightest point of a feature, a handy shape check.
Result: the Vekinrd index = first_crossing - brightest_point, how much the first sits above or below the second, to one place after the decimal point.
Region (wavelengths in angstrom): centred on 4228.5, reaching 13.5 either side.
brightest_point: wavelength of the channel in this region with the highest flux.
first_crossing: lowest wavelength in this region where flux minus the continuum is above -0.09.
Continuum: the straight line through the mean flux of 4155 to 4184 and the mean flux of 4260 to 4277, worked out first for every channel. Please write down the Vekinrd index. -19.5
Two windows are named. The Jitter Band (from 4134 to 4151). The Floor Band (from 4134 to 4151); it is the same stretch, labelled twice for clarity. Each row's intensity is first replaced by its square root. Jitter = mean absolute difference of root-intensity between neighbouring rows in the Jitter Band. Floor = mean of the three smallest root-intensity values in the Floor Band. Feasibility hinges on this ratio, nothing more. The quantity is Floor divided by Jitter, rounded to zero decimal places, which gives 62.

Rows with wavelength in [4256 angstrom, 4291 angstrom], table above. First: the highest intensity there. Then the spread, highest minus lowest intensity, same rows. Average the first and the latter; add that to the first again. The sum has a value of 7.12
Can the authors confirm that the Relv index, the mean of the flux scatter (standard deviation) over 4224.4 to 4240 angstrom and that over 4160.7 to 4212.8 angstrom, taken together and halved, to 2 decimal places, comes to 0.14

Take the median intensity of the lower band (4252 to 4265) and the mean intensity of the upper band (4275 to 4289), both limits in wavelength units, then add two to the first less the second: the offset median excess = 2.12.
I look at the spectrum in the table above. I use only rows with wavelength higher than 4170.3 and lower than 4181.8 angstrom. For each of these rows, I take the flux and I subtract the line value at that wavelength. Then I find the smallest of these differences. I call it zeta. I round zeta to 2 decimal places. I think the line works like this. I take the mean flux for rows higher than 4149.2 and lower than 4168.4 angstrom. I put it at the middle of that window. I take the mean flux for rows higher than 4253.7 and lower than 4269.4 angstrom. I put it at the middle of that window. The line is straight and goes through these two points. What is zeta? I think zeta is -0.08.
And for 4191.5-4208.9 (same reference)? -0.27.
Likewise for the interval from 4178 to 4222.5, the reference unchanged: -0.27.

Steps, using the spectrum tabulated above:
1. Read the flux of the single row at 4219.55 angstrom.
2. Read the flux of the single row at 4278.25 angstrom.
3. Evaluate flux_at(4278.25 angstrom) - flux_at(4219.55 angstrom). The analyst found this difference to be 0.13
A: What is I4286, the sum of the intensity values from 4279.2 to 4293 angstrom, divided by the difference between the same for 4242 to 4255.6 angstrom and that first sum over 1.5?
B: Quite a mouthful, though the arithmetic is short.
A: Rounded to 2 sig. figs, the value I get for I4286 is 2.9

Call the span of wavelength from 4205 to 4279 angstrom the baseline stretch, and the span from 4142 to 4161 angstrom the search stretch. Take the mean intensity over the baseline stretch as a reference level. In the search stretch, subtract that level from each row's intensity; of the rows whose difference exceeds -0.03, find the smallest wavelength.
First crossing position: 4142.53 angstrom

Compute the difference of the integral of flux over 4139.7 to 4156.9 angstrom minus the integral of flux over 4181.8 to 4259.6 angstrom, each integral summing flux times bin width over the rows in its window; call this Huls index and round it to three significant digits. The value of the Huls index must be -250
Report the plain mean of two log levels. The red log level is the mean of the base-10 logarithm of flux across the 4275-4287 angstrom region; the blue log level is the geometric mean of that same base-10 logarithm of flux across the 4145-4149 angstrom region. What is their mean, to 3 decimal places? 0.615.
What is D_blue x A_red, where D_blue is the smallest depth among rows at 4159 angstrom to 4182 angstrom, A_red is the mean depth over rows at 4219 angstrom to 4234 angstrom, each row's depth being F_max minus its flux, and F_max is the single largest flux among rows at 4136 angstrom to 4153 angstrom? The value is 0.082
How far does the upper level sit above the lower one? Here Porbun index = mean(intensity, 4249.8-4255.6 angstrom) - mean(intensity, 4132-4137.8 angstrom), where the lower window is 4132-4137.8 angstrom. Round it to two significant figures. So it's -0.10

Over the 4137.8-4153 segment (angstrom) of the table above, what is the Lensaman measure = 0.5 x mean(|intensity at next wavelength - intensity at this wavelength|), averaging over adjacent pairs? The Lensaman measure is 0.077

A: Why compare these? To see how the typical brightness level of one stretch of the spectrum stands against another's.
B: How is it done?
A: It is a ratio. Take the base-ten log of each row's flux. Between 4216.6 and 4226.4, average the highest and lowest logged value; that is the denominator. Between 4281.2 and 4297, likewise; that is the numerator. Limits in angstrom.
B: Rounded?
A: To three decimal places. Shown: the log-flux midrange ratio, 1.024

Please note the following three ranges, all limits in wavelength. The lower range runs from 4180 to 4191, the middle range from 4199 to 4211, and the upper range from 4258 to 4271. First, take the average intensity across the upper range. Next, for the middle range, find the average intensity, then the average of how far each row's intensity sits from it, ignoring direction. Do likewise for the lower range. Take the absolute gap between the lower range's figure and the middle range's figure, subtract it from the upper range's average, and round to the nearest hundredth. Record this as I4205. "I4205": 4.17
